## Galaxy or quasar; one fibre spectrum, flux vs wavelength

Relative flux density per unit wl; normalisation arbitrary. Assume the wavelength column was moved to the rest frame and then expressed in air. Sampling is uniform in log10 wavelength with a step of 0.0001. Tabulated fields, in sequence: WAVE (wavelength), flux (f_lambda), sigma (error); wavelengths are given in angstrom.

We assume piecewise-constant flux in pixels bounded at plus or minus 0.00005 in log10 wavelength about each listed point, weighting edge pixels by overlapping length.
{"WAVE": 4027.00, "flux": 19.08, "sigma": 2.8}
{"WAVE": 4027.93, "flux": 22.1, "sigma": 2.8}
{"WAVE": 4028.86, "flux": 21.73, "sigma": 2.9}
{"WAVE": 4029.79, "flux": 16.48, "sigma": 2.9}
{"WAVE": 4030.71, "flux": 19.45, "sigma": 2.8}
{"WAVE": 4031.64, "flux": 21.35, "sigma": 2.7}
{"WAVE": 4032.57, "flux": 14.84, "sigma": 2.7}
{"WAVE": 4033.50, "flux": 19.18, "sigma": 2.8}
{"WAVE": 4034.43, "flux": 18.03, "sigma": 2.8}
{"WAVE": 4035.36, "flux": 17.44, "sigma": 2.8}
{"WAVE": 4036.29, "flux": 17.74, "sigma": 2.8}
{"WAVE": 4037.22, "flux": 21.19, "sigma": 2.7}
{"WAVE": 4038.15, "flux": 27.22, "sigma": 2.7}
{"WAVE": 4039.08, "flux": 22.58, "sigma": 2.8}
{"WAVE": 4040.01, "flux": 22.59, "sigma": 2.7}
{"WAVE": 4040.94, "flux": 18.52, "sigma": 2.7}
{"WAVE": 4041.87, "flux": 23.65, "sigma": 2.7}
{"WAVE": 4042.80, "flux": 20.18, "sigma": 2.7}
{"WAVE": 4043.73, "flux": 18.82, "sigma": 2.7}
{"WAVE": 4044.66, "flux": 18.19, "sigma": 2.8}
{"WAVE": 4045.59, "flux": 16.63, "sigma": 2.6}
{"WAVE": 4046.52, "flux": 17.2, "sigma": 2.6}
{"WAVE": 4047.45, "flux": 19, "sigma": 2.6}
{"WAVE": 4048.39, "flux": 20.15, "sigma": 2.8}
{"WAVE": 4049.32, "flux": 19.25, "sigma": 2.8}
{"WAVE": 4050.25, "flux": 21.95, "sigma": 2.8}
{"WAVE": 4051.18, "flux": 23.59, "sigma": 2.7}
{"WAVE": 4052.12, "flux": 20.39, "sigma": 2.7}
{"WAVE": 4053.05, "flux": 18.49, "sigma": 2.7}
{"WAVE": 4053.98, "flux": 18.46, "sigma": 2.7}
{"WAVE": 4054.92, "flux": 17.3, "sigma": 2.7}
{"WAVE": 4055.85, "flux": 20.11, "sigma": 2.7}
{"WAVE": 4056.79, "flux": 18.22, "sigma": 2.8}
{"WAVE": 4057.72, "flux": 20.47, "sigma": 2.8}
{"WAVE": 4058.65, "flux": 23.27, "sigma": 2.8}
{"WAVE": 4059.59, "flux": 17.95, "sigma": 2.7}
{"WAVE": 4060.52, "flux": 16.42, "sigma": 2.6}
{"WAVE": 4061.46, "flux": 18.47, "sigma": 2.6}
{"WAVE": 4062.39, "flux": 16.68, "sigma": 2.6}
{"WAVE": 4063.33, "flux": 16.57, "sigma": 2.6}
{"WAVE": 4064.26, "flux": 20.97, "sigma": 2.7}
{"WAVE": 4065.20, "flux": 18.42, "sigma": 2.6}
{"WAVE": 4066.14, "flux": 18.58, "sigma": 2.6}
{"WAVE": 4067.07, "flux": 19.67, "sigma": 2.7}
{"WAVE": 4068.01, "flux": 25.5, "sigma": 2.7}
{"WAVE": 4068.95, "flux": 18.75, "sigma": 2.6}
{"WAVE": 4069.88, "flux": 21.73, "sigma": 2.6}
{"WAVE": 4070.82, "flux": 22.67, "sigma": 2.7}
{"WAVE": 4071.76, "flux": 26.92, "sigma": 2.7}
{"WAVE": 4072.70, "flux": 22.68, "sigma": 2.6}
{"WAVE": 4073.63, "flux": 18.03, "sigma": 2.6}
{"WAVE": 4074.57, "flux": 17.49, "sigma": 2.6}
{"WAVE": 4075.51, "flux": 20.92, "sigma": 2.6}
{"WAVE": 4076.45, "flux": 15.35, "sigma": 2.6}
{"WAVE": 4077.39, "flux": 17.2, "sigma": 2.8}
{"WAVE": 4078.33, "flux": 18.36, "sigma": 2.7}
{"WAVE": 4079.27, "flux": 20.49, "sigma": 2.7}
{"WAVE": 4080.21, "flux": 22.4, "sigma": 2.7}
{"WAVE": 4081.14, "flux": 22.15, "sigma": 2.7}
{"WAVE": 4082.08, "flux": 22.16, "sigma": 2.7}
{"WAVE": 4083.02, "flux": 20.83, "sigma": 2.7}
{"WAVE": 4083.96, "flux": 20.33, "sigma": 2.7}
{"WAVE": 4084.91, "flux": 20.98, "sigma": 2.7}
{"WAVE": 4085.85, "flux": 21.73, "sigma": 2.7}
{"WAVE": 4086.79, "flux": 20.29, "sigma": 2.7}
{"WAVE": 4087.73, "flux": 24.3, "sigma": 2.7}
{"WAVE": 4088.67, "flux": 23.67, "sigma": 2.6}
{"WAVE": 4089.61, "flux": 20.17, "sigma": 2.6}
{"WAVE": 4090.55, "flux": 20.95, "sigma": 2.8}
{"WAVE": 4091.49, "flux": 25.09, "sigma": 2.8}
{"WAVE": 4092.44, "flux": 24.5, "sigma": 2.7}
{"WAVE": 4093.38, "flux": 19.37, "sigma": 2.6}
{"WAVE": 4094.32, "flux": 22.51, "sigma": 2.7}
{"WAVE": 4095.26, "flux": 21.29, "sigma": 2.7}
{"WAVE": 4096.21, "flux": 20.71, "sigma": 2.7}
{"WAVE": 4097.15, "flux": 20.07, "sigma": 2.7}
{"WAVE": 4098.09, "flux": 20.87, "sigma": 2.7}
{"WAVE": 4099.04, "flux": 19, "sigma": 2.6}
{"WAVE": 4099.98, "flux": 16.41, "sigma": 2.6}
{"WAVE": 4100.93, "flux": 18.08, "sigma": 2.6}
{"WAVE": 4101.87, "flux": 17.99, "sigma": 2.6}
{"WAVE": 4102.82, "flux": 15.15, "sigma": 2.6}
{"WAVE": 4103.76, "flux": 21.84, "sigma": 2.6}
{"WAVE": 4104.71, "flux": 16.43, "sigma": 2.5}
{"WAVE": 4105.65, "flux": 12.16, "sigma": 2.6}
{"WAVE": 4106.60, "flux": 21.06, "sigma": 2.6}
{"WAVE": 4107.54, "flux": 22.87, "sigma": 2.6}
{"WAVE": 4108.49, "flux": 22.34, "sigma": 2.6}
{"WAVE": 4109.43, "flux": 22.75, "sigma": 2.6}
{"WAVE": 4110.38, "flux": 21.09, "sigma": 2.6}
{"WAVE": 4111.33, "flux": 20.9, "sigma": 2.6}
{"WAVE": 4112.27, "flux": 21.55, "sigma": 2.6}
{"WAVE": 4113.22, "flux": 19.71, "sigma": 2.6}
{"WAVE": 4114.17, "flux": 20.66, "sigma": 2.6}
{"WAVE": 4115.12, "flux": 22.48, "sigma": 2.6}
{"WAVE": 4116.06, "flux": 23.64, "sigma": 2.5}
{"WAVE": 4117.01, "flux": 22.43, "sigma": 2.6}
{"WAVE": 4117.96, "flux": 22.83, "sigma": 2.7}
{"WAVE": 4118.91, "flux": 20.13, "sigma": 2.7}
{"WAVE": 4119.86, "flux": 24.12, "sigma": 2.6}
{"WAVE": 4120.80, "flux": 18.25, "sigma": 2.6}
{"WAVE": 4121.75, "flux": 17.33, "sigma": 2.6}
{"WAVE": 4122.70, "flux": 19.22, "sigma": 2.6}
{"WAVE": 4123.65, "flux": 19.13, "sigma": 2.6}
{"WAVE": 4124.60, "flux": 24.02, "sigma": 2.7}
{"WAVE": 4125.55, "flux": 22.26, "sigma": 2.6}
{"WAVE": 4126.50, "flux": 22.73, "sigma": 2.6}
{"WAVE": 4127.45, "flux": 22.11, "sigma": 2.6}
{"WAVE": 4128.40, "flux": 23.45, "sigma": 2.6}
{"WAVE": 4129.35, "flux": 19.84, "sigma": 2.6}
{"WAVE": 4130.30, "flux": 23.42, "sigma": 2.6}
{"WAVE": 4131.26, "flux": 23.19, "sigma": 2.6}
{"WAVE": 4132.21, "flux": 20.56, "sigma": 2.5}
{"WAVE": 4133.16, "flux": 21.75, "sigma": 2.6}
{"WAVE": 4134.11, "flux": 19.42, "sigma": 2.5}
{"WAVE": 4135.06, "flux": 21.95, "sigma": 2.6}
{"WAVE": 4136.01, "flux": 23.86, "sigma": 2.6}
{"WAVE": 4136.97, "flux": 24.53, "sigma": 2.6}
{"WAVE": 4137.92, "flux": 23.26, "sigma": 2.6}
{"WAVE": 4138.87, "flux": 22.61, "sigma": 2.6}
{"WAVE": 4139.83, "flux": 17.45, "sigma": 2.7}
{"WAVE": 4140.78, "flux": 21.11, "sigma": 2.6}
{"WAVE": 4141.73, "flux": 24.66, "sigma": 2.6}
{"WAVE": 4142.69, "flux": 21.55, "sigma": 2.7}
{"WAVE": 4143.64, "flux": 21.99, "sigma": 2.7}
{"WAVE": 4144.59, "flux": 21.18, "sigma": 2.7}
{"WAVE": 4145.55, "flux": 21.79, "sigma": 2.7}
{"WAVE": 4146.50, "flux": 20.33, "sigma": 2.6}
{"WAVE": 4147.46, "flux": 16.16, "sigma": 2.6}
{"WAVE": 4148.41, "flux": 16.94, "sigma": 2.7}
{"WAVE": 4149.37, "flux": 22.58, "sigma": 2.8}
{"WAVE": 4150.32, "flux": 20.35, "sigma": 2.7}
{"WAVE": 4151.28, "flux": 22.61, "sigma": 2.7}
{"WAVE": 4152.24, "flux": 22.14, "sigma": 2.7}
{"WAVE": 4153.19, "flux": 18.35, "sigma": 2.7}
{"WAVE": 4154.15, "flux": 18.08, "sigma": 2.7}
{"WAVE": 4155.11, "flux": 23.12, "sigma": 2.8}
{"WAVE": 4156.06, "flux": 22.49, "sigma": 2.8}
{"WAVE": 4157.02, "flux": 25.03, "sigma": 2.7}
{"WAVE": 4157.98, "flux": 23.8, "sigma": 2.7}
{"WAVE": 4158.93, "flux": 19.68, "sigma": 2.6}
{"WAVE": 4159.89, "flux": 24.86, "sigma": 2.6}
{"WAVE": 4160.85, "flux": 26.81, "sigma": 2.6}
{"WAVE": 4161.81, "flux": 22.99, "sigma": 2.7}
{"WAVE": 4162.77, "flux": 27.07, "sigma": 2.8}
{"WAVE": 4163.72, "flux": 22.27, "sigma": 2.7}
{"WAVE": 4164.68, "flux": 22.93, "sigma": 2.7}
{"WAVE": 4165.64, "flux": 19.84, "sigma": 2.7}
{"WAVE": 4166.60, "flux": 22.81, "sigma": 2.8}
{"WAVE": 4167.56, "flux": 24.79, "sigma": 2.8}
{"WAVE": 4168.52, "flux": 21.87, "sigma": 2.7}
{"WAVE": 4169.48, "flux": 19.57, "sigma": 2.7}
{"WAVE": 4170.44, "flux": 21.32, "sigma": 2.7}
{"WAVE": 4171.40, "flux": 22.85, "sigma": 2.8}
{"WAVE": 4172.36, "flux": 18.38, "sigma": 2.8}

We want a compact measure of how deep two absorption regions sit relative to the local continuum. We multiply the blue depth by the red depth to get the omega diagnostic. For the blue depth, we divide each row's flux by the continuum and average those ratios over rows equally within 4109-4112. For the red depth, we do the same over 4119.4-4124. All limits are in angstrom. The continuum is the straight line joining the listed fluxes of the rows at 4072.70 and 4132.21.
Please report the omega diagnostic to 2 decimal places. 0.95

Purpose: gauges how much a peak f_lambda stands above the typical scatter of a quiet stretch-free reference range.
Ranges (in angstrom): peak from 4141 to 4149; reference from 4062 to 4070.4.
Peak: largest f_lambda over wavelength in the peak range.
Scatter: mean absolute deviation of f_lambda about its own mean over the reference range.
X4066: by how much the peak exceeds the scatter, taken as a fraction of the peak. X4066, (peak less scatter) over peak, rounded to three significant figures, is 0.917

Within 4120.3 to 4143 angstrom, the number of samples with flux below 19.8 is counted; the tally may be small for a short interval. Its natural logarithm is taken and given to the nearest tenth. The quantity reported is 1.8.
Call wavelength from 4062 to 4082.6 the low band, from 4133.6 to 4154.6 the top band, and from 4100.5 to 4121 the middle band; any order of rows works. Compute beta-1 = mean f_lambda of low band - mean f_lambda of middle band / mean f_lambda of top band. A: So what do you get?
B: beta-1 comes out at 19.2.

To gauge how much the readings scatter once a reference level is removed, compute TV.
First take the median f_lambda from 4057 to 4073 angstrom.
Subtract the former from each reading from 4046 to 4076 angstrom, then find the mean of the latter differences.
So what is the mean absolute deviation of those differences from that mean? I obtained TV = 2.06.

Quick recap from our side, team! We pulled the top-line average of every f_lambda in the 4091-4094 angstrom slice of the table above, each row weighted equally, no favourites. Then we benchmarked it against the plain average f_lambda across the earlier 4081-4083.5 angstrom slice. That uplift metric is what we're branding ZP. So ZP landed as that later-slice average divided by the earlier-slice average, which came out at 1.06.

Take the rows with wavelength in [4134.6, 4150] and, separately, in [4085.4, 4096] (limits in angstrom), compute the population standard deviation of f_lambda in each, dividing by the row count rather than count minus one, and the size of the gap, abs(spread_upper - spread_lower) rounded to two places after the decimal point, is 0.60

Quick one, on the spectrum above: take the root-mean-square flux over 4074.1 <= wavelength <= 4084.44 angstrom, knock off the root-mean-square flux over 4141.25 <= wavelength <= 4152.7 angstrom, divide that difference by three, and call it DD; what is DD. -0.41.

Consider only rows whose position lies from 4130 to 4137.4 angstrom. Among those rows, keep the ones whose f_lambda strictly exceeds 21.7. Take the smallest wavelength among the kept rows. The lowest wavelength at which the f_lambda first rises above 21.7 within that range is 4130.30 angstrom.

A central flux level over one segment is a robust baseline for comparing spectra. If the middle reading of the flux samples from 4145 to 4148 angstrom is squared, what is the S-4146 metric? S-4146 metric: 413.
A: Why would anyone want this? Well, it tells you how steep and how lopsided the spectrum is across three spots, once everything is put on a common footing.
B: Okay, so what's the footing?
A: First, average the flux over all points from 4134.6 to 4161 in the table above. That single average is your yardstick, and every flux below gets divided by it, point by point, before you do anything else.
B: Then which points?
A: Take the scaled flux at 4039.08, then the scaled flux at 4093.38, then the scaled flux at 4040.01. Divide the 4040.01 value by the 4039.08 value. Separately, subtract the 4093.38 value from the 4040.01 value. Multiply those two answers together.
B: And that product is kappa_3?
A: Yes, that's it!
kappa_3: 0.1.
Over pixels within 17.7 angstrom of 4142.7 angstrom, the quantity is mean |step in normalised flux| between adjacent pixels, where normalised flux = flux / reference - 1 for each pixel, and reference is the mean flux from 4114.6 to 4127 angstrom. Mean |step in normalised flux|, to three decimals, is 0.104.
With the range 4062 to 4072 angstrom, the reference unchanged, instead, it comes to 0.136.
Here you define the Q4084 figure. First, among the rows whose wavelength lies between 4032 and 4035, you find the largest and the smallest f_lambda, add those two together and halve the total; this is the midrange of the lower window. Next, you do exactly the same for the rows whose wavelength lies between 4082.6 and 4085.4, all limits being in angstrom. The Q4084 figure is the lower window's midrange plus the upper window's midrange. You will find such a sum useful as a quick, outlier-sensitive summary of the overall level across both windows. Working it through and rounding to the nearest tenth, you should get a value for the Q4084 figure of 37.7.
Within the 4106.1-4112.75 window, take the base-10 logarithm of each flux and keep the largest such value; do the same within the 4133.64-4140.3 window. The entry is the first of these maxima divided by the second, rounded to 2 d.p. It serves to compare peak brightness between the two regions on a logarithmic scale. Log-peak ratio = 0.98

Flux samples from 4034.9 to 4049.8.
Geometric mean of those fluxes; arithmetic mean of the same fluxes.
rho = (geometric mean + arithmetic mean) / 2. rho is 19.9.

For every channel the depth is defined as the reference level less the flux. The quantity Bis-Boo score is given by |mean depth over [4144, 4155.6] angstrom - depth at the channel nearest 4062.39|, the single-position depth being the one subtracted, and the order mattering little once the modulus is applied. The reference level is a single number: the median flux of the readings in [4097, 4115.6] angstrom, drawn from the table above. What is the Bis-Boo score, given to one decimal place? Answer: 3.6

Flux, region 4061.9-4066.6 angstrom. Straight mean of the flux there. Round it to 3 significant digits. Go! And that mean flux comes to 18.2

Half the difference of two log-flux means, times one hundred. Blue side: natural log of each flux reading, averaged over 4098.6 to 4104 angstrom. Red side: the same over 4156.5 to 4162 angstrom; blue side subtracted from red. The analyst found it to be 14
